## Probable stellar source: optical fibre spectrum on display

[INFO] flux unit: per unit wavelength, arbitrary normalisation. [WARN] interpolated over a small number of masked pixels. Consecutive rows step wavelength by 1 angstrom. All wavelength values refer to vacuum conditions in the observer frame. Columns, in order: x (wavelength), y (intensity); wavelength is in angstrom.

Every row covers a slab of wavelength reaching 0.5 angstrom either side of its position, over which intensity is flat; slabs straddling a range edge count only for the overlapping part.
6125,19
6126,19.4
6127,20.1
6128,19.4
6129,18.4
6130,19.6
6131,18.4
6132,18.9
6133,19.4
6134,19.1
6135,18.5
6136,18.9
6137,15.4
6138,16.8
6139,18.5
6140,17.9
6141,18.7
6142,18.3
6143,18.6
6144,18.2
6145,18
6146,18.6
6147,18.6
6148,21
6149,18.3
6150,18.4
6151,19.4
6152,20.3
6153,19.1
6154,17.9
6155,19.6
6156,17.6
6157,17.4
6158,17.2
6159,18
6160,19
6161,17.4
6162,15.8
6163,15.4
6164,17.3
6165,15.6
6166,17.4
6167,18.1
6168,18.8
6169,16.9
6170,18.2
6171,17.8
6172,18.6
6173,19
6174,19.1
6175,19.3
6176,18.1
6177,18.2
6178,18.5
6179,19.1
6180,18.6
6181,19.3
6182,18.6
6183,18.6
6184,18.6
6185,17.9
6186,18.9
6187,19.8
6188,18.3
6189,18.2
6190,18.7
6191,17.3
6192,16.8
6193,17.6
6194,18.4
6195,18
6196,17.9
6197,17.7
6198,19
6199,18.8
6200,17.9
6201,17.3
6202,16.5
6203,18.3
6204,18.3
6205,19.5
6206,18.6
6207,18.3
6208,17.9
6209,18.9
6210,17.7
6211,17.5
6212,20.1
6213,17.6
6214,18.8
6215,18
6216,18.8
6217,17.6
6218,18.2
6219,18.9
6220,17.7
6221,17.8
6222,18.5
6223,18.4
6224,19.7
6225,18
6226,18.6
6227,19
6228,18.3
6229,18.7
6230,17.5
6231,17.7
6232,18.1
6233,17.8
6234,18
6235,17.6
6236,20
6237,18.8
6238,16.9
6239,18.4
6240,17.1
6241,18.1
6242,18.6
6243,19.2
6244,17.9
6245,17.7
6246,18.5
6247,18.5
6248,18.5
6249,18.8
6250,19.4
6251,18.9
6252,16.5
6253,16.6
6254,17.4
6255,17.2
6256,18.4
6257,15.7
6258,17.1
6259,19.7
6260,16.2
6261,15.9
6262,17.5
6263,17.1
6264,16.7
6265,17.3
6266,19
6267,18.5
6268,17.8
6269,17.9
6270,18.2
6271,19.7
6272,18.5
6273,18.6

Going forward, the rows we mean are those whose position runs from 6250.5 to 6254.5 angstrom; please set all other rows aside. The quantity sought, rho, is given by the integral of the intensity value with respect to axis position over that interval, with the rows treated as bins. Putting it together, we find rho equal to 69.4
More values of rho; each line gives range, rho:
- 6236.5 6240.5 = 71.2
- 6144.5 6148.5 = 76.2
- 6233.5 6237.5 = 74.4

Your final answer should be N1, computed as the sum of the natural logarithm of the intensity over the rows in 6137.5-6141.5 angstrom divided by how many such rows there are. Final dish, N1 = 2.89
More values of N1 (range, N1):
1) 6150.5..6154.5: 2.95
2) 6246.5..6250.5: 2.93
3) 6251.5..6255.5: 2.83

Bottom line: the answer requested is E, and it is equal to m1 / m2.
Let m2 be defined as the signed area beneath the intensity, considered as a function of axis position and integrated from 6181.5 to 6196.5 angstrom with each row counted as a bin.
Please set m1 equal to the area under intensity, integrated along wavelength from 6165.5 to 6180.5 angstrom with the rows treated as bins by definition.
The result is 1.01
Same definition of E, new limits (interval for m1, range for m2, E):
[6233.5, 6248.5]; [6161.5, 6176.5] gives 1.03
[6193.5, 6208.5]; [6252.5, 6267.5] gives 1.05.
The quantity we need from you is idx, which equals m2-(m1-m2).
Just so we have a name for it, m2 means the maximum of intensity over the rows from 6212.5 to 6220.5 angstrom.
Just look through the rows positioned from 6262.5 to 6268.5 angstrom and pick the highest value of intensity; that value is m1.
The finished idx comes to 18.8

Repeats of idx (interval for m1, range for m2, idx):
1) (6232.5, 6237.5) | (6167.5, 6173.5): 18.0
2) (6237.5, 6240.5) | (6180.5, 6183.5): 20.2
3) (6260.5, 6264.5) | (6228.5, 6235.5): 19.9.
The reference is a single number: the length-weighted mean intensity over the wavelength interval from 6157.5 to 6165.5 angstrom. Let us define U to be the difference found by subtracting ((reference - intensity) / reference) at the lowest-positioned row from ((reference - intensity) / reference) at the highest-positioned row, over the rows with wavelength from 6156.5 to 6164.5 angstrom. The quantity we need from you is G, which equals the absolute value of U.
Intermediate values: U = 0.006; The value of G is 0.006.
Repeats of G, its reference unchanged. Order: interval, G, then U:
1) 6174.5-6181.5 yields 0.000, 0.000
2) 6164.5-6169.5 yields 0.077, -0.077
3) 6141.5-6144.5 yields 0.006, 0.006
